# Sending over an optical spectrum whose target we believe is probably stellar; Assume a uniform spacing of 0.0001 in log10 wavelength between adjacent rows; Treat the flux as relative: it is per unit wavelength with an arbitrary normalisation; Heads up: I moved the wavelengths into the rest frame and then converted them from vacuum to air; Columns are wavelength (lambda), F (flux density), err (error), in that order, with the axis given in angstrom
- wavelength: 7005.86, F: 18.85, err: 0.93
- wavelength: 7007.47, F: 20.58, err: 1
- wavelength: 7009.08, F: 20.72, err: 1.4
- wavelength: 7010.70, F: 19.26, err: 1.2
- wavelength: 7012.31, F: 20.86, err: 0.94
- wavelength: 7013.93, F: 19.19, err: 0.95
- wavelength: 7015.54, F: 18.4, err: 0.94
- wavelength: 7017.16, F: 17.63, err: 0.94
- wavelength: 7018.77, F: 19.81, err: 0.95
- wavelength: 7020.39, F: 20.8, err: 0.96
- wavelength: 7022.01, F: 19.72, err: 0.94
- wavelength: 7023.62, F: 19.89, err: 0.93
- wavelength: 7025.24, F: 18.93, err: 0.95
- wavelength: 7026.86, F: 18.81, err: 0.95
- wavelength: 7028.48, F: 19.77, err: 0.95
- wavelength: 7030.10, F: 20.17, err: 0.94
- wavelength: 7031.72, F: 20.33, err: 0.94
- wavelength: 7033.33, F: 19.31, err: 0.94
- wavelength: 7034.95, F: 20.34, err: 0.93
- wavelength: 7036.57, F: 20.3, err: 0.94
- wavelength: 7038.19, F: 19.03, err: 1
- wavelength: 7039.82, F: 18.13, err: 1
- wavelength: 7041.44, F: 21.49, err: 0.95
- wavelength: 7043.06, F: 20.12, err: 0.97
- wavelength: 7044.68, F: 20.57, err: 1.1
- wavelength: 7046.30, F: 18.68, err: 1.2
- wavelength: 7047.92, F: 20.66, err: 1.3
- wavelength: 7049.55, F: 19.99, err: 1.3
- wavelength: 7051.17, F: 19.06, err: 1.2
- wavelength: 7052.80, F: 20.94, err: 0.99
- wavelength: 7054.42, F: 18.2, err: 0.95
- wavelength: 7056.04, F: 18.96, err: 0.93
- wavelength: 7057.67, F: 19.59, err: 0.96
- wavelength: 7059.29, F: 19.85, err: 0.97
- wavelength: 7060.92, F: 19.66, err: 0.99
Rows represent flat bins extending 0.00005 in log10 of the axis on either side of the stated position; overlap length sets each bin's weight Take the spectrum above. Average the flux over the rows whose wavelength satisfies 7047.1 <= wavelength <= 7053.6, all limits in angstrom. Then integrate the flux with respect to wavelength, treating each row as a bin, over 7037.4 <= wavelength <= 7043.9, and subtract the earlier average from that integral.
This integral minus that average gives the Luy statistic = 108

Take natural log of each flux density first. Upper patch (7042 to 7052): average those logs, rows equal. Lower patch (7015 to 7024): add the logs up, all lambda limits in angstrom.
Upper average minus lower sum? -14.8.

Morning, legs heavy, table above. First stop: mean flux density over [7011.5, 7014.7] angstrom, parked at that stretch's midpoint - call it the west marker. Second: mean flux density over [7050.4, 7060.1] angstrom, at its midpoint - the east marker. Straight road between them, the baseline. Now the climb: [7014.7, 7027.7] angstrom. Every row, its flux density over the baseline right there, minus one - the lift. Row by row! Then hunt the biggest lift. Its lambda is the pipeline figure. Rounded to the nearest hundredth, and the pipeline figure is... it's 7020.39 angstrom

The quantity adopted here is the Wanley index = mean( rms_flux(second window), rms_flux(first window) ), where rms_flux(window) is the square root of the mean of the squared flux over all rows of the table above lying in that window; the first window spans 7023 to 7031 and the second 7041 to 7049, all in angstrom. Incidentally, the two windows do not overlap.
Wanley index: 19.9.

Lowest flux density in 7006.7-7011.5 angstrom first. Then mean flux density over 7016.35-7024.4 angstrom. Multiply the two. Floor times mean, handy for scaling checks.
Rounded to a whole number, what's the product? 377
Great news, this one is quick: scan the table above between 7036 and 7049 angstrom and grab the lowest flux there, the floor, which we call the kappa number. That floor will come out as 18.13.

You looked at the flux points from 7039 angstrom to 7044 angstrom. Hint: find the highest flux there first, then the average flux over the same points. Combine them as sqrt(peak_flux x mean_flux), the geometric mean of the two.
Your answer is 20.7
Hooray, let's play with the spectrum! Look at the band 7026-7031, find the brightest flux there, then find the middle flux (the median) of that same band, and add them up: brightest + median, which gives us 39.9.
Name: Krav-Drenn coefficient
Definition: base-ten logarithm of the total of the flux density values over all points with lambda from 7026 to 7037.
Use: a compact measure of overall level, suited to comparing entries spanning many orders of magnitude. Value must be 2.14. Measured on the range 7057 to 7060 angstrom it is 1.60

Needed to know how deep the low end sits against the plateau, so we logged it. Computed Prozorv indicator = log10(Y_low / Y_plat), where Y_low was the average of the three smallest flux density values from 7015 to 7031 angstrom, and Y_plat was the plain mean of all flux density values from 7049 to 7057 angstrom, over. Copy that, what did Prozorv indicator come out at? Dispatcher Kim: -0.026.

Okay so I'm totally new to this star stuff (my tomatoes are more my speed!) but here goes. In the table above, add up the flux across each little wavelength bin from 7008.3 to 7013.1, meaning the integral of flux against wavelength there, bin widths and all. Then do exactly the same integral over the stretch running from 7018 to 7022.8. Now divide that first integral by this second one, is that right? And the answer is 1.01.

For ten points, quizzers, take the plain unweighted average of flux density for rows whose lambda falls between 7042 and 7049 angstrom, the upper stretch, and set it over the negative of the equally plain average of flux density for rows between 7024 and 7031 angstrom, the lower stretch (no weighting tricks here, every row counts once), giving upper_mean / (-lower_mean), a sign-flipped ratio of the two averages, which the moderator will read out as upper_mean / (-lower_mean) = -1.03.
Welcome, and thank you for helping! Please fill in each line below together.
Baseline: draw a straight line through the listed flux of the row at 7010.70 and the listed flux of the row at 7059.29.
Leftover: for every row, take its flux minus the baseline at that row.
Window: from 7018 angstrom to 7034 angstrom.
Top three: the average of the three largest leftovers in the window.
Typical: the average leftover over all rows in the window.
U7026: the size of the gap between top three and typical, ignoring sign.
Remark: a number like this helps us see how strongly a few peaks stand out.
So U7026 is 0.66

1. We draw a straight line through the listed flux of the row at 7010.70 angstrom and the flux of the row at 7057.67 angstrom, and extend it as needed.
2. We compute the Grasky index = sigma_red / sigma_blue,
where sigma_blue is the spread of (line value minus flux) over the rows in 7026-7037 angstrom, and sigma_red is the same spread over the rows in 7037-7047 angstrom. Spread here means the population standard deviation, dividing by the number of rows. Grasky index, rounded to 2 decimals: 2.14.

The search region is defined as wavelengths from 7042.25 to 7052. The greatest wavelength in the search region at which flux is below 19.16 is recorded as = 7051.17 angstrom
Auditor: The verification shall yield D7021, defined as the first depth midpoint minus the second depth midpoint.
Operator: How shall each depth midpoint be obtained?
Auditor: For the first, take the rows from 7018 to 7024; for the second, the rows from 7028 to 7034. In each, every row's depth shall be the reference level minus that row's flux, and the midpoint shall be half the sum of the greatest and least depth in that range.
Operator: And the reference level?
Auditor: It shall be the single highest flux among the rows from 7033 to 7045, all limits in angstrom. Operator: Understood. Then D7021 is -0.44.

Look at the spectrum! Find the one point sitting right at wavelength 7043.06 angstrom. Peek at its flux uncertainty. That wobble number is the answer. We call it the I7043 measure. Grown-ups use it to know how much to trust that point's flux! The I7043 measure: 0.97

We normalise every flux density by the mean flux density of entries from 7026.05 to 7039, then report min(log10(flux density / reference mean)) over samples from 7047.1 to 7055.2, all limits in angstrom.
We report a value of -0.036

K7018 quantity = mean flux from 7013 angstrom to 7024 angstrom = 19.3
